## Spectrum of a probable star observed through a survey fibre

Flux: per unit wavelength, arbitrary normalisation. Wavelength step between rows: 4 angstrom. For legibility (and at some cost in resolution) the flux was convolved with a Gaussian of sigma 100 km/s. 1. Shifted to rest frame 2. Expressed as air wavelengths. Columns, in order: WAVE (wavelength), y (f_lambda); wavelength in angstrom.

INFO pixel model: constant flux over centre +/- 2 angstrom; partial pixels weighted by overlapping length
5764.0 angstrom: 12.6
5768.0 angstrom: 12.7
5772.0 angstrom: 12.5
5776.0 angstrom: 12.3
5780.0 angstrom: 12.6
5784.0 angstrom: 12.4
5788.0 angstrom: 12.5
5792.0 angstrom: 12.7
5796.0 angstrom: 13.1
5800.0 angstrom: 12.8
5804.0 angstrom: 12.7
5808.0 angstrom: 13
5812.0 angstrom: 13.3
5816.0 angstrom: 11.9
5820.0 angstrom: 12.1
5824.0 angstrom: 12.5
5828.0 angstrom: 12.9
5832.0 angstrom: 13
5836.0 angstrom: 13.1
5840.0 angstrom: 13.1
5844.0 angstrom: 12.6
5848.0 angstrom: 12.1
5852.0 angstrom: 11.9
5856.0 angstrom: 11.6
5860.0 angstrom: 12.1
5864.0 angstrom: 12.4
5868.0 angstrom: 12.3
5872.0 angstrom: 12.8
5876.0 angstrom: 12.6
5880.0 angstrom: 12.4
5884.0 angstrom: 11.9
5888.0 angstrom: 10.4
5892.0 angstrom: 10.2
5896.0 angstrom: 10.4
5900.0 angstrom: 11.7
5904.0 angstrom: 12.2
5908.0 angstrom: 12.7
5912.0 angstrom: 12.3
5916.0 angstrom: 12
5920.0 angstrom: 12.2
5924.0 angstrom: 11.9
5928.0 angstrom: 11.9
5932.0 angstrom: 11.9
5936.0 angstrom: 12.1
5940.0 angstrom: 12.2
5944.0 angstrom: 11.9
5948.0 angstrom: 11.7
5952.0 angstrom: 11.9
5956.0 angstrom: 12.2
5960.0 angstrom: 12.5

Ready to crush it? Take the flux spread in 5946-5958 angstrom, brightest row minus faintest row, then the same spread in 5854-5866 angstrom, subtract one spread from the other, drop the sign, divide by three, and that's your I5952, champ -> 0.10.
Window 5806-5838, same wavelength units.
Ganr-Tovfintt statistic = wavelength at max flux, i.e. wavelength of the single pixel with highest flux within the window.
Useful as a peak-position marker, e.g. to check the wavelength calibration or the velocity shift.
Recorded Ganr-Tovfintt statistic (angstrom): 5812.0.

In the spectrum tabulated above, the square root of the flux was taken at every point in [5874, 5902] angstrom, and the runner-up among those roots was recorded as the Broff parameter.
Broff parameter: 3.52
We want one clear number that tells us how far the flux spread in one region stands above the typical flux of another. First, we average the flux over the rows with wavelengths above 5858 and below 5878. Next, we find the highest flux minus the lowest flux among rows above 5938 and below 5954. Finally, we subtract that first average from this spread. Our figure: -11.9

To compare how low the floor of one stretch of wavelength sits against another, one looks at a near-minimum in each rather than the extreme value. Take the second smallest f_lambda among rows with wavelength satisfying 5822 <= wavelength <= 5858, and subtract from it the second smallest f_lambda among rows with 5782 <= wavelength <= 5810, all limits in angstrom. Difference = -0.6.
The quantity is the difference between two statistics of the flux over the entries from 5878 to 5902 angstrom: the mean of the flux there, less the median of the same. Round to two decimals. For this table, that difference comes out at 0.12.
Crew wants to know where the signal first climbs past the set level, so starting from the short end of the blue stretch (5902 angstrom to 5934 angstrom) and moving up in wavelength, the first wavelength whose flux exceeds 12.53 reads 5908.0 angstrom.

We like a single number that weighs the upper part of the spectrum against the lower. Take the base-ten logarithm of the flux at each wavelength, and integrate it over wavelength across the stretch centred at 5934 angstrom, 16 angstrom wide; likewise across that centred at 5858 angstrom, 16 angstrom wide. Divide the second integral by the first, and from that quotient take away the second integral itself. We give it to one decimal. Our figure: -16.3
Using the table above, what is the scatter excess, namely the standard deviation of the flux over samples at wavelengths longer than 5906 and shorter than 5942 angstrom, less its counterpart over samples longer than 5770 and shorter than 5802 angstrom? 0.01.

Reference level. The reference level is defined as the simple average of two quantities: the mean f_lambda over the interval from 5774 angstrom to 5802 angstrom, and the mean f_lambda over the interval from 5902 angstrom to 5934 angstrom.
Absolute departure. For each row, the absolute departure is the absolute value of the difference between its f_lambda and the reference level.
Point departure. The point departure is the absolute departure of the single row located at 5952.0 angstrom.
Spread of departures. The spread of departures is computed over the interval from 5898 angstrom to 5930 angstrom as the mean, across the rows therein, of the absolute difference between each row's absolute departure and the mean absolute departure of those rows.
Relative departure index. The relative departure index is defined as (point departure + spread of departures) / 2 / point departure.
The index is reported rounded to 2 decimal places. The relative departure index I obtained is 0.66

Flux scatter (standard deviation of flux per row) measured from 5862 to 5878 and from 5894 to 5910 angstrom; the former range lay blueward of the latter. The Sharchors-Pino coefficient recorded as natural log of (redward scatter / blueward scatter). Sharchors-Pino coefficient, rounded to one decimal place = 1.5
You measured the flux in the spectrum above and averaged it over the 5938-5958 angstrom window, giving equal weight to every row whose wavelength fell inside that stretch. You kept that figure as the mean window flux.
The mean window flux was 12.0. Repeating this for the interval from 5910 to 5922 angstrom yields 12.2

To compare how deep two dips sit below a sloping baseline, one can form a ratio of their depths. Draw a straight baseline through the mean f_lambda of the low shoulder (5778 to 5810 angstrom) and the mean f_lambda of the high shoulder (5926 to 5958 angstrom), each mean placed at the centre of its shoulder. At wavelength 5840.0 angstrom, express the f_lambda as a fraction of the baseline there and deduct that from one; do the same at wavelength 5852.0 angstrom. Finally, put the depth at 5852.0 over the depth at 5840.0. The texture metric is -0.88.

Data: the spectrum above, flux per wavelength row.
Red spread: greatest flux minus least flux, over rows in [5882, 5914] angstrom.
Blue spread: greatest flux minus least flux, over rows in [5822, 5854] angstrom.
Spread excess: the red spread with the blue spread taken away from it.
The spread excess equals 1.3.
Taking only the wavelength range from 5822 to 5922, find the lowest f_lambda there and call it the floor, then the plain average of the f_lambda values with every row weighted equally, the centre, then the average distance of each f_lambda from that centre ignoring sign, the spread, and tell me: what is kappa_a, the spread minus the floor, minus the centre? -21.8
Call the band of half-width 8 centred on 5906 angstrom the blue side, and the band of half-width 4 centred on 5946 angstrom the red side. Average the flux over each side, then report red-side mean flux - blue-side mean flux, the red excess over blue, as -0.4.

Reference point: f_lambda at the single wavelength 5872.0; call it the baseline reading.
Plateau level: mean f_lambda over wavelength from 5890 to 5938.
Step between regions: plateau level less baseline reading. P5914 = -1.0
